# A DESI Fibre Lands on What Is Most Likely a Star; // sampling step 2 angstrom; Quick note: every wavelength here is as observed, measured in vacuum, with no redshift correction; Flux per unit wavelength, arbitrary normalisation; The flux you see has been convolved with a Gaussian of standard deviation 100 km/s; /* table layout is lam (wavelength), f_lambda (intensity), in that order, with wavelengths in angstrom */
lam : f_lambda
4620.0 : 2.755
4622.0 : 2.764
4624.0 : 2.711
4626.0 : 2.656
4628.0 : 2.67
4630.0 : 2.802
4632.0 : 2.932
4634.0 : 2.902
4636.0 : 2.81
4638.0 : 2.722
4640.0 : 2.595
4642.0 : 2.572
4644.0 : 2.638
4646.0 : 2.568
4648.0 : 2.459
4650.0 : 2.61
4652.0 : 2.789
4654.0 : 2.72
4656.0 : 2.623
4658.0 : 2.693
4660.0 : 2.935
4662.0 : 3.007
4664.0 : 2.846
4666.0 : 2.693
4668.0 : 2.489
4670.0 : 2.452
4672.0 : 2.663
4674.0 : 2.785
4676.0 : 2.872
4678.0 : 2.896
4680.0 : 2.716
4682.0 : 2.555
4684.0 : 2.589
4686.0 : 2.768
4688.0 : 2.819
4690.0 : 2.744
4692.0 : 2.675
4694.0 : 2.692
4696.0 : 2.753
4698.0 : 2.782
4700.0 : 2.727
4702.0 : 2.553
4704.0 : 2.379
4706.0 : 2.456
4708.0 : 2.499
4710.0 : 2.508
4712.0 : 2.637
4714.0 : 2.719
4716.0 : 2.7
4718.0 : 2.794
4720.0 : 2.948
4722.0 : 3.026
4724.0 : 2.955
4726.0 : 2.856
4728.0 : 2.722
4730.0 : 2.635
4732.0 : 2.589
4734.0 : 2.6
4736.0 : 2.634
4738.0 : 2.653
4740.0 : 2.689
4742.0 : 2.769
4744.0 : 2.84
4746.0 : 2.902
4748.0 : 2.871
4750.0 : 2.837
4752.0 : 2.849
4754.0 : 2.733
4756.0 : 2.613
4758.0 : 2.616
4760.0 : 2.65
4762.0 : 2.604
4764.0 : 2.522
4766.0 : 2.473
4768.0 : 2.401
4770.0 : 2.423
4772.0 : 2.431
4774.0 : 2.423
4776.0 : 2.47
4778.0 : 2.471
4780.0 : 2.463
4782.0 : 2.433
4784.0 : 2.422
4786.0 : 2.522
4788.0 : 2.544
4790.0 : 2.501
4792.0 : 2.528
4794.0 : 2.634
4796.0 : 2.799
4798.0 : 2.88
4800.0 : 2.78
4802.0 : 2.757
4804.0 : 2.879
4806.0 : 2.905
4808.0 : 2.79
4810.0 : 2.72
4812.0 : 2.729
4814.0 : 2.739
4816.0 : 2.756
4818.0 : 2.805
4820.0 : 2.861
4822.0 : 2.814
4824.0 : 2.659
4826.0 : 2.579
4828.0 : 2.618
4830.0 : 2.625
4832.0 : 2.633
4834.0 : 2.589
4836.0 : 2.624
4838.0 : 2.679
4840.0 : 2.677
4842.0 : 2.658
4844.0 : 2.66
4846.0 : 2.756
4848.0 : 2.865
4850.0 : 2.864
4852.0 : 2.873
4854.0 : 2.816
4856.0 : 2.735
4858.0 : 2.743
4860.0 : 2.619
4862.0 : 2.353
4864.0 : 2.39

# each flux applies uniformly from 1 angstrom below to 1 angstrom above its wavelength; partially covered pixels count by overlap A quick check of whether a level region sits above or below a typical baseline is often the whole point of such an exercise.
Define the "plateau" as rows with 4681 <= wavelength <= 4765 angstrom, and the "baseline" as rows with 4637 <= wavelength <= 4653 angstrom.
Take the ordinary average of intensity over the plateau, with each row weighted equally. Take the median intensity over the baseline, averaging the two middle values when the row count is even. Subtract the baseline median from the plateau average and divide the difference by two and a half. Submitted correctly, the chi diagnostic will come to 0.040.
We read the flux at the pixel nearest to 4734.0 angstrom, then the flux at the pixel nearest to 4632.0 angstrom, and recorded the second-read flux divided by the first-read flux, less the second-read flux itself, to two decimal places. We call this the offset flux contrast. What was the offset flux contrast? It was -1.80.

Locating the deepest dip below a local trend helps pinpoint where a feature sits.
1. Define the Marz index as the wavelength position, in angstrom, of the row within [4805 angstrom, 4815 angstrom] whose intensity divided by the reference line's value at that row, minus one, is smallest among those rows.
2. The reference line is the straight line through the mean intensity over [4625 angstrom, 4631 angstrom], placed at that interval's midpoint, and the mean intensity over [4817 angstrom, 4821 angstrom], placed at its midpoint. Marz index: 4810.0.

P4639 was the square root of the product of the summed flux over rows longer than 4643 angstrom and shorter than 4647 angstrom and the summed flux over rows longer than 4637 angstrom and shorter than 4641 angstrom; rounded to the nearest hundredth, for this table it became 5.26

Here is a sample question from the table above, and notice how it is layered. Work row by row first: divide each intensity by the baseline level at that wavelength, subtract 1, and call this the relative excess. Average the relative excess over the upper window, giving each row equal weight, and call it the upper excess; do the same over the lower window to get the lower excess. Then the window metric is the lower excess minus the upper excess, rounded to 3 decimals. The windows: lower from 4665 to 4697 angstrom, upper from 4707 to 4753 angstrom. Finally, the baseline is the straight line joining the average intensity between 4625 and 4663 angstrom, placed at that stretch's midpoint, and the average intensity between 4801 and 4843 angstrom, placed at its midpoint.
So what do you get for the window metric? -0.019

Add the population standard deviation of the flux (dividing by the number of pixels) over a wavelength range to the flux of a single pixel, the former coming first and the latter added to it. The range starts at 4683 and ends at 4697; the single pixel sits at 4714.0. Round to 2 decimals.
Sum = 2.79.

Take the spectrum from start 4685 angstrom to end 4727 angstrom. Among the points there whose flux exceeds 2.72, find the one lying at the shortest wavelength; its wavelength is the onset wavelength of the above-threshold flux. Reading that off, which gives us 4686.0 angstrom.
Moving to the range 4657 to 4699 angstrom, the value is 4660.0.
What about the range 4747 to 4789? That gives 4748.0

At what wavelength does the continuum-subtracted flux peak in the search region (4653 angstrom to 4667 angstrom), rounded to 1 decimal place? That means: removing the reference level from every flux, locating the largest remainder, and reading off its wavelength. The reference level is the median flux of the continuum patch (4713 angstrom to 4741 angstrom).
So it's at 4662.0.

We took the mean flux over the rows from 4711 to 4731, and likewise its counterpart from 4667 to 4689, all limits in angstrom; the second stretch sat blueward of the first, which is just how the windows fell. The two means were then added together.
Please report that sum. 5.49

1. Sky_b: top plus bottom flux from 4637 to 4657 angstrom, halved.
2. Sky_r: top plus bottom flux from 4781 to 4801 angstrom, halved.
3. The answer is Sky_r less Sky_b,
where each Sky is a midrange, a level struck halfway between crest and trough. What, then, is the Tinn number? 0.03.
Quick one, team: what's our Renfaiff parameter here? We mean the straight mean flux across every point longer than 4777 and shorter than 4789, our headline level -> 2.48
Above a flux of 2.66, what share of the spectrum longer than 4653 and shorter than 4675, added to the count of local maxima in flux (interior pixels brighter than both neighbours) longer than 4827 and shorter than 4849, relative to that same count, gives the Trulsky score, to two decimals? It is 1.36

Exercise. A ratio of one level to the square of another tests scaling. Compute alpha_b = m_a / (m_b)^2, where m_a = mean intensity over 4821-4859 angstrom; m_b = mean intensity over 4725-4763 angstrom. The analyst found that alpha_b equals 0.366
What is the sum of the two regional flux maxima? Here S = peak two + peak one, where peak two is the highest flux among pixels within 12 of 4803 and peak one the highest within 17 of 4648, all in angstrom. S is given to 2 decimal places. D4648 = 5.91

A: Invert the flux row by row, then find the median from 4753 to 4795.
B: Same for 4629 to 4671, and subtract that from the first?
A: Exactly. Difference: 0.03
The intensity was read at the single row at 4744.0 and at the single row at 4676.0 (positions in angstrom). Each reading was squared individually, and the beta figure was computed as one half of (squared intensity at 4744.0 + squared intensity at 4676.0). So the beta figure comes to 8.2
